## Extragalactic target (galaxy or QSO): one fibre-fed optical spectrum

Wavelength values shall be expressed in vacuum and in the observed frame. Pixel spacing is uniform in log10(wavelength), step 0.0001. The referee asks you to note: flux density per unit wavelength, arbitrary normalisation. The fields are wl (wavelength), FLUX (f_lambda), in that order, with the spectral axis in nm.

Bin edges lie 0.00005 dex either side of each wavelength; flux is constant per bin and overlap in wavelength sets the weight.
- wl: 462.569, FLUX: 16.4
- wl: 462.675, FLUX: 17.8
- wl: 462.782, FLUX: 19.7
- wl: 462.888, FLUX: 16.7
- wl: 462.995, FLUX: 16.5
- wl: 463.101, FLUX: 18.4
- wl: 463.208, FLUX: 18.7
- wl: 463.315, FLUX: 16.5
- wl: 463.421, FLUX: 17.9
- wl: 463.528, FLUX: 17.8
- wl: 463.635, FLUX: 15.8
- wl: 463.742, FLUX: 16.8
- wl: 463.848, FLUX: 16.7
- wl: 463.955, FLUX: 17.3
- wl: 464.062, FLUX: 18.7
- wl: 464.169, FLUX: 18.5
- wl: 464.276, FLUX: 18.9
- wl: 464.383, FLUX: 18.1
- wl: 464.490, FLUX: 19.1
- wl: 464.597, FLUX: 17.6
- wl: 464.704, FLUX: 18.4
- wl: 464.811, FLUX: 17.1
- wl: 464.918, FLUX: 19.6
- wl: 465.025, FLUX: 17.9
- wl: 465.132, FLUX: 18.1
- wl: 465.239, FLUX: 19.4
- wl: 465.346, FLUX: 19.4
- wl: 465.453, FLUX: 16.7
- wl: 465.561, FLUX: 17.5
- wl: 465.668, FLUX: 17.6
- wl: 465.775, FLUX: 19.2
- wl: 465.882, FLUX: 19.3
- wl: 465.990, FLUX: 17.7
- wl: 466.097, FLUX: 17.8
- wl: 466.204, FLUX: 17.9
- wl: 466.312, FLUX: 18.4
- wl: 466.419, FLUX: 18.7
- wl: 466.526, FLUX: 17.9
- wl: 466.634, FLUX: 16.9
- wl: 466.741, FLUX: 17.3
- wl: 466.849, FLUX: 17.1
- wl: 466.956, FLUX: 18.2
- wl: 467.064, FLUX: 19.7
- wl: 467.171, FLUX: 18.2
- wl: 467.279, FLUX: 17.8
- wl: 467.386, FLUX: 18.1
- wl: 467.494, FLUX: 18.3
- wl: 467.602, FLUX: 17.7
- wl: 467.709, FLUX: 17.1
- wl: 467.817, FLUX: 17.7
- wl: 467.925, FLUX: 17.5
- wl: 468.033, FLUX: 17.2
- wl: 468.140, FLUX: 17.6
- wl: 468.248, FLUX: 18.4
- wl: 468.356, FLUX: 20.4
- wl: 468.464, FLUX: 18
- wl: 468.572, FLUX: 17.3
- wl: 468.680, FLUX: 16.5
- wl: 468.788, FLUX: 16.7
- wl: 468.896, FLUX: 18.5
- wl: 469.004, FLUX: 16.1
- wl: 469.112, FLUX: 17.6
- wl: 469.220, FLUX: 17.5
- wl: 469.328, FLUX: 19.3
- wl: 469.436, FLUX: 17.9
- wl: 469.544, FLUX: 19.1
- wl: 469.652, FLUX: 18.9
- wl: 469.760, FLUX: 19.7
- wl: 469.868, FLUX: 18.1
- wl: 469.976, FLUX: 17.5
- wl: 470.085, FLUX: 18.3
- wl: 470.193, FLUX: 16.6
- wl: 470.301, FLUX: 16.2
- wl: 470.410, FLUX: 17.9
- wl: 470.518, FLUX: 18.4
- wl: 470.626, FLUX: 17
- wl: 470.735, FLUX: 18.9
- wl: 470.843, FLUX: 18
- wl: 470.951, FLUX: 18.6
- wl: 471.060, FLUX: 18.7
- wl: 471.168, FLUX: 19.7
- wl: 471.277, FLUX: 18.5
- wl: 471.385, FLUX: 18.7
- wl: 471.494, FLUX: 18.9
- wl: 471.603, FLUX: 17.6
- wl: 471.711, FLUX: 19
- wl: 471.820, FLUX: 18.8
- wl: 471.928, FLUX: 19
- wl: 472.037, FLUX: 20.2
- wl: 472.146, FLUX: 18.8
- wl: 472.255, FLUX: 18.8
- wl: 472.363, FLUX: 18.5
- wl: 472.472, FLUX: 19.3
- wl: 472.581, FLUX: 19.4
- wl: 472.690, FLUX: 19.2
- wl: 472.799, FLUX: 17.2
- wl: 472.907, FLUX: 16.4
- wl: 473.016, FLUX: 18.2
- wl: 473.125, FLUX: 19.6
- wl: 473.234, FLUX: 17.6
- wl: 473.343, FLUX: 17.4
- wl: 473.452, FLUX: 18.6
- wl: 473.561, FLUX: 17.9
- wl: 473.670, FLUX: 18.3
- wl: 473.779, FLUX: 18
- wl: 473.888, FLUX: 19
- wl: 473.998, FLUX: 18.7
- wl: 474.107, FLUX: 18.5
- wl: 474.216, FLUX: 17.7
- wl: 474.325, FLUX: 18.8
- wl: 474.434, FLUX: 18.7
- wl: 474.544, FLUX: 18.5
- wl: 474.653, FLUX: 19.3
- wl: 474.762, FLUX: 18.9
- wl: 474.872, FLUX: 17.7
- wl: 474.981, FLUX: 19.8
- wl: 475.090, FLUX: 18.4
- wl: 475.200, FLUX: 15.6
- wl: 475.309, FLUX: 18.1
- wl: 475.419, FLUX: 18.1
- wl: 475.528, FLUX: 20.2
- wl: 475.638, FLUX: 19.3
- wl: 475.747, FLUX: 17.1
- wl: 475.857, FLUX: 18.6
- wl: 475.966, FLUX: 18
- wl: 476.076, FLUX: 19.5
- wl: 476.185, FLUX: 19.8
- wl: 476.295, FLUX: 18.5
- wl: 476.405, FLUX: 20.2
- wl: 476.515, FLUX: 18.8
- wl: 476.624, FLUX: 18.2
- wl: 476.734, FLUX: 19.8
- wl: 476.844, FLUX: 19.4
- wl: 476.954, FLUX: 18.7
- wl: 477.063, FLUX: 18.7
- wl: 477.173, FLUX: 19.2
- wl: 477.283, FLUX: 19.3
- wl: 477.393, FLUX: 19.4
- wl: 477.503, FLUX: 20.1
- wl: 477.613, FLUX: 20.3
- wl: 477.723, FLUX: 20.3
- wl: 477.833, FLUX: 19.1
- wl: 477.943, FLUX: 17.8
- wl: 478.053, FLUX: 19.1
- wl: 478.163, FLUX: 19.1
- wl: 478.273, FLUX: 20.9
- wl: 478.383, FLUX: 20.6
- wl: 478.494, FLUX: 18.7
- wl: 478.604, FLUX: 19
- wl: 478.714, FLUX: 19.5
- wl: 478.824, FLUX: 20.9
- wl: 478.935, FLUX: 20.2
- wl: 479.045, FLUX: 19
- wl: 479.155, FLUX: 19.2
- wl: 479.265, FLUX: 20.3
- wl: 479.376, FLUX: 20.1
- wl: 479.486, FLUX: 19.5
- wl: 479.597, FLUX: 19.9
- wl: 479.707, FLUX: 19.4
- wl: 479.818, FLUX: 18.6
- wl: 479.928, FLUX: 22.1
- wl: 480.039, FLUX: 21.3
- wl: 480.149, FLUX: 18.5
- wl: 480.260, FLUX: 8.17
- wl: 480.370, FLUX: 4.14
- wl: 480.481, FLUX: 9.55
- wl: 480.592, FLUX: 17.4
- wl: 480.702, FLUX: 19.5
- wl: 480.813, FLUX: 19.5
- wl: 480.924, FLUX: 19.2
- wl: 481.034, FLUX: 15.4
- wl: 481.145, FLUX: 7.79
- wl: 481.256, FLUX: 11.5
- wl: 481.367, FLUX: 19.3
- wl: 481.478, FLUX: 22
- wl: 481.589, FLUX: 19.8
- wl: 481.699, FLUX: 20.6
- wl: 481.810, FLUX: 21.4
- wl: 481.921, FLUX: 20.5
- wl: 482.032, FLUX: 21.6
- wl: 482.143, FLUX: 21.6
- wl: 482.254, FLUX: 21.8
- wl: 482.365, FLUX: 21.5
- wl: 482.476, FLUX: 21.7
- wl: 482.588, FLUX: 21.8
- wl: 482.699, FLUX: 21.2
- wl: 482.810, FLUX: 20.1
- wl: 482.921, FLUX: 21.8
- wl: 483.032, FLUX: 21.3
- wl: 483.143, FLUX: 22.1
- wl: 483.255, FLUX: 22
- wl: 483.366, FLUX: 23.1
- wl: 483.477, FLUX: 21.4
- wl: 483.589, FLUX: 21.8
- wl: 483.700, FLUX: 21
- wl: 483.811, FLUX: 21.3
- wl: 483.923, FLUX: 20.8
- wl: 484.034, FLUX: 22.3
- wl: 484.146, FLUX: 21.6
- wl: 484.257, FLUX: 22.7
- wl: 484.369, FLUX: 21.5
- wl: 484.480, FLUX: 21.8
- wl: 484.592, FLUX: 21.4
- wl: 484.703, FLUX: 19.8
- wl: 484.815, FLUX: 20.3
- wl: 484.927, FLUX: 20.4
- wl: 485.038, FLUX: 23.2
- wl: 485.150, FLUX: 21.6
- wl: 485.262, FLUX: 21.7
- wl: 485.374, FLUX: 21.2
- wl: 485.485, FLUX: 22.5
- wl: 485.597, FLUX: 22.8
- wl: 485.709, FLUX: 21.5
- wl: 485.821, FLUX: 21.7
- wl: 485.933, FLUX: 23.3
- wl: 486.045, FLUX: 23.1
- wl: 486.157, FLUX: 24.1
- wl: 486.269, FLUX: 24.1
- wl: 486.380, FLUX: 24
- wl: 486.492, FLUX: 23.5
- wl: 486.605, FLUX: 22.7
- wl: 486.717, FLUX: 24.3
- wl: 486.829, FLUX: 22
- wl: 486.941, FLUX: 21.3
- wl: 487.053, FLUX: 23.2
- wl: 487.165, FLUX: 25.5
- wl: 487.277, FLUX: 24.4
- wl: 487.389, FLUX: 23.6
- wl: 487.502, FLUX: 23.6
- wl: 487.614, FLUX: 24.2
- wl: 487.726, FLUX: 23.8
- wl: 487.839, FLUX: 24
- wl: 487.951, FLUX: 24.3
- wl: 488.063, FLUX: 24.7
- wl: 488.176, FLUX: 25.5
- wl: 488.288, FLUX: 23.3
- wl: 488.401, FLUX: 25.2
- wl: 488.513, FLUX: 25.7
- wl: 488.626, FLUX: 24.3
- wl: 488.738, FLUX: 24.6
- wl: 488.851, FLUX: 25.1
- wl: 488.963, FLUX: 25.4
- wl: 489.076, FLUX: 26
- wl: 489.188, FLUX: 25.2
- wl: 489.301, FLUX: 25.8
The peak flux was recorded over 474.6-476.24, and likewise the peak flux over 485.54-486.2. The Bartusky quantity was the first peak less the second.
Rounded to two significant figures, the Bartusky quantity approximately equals -3.9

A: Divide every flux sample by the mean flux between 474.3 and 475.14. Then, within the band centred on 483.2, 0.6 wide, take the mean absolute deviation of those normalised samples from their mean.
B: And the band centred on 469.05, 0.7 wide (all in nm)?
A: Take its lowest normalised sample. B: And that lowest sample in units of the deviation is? 36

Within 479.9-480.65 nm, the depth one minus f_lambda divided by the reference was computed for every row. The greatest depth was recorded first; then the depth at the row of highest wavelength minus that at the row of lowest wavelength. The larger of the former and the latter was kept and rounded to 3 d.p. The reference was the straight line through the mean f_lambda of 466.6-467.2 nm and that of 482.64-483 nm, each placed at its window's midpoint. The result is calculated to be 0.799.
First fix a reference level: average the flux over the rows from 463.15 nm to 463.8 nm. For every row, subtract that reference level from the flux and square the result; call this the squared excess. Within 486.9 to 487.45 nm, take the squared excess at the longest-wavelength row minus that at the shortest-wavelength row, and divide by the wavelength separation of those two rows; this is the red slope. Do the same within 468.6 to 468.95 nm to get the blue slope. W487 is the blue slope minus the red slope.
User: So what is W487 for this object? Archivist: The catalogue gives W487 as -49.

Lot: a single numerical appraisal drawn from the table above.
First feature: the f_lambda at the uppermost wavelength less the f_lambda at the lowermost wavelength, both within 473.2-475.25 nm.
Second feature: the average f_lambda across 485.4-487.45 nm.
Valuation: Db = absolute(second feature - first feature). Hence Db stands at 25.2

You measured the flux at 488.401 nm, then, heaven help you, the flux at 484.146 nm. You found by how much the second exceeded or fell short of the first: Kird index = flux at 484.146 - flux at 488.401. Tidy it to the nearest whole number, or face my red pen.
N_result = -4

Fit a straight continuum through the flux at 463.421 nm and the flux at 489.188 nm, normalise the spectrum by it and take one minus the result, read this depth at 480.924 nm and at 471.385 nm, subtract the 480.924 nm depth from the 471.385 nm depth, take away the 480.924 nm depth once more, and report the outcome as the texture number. -0.25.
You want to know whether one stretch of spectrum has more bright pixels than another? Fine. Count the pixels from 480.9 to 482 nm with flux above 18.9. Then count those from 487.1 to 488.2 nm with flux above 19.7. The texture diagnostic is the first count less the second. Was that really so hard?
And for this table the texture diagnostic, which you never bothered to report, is -3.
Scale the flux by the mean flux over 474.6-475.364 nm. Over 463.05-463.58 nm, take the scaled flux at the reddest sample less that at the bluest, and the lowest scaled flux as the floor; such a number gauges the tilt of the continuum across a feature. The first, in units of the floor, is -0.036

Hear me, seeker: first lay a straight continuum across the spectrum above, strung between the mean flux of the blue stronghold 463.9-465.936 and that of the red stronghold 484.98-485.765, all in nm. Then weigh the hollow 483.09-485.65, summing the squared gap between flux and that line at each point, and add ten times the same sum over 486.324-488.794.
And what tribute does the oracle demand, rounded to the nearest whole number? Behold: 744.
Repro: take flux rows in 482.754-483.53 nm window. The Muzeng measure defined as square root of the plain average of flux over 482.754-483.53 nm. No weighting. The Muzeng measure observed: 4.66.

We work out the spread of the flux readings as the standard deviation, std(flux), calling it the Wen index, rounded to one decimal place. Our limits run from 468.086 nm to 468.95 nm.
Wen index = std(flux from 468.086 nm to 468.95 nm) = 1.2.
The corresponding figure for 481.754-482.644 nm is 0.4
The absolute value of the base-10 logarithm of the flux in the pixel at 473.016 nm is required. 1.26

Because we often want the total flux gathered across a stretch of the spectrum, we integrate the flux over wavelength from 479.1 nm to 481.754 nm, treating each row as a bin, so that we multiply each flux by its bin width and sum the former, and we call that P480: 46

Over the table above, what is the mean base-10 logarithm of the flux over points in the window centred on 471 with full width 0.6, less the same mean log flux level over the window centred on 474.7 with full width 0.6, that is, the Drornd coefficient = 0.00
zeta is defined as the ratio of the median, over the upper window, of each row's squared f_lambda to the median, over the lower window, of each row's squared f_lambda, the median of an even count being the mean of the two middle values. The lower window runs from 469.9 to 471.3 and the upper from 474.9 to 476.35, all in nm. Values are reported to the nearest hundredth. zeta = 1.02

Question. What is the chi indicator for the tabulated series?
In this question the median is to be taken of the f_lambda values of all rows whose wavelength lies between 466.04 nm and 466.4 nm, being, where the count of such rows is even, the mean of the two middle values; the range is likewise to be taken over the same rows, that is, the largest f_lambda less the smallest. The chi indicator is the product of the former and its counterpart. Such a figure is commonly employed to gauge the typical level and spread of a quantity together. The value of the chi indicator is 11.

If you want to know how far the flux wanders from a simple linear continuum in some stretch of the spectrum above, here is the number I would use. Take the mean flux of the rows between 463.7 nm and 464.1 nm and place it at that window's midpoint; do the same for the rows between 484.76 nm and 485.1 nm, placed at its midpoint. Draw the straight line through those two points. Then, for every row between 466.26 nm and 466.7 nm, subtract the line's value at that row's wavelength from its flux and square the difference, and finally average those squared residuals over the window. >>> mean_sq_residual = 0.51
